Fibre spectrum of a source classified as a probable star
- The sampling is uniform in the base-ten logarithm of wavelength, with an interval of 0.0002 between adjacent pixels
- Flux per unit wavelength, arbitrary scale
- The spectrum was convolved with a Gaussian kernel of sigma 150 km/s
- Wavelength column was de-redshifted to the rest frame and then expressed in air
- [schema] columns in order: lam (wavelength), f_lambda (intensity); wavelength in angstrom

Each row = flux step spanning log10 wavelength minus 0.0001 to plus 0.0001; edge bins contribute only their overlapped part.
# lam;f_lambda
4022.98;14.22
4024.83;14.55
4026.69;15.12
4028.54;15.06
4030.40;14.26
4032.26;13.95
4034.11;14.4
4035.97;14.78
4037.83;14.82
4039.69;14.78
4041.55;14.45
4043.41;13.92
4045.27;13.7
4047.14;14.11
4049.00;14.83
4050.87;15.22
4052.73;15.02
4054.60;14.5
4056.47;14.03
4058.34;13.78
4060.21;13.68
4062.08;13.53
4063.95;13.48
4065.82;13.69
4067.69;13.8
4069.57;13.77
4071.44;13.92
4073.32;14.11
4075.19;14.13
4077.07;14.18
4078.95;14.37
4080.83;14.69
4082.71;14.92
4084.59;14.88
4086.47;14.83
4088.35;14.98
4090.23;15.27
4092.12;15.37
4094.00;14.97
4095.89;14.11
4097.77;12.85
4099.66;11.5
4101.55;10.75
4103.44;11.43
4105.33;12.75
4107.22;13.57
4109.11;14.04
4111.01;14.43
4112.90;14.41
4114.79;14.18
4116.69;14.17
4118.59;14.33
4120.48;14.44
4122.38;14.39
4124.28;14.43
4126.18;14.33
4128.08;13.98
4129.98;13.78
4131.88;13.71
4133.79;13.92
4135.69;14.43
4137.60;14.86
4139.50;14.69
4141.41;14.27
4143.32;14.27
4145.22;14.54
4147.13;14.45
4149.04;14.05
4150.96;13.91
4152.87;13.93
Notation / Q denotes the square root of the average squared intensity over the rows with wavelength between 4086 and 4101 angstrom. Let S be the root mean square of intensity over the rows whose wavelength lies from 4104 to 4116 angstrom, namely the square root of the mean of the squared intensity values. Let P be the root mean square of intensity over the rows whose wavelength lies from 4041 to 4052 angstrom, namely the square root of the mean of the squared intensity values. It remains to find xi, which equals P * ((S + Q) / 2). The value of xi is 203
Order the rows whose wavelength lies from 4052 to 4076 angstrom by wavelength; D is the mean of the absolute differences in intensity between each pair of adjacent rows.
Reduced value 0.19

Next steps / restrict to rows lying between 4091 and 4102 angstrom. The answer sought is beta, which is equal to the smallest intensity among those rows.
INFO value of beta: 10.75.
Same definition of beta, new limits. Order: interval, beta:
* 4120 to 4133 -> 13.71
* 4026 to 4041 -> 13.95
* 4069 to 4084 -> 13.77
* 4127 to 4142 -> 13.71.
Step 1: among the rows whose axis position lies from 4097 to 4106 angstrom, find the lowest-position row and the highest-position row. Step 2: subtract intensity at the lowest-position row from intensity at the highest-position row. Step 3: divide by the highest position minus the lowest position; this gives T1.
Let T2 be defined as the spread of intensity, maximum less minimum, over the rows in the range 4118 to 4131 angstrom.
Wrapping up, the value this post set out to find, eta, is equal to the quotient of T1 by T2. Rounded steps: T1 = -0.01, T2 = 0.66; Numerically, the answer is 0.0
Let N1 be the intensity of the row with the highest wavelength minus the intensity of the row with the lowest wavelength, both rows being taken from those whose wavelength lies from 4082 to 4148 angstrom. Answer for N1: -0.5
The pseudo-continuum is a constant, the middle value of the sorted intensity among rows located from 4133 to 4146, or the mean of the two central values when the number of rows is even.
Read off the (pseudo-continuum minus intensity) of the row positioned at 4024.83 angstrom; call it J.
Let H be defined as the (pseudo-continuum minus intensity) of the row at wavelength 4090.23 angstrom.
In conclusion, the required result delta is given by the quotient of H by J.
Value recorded 7.0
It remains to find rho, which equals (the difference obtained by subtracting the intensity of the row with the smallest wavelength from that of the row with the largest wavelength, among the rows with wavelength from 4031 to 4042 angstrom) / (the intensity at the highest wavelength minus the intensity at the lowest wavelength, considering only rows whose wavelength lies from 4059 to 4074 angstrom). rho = 1.2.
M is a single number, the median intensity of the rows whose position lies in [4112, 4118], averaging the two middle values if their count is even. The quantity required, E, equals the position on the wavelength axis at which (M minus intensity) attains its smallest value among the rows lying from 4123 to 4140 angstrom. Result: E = 4137.60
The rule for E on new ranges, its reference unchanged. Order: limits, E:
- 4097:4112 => 4111.01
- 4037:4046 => 4037.83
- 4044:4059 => 4050.87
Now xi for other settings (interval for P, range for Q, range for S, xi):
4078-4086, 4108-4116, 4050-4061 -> 211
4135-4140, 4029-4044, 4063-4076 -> 207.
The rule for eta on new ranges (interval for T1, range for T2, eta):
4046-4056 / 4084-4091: 0.1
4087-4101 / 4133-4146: -0.3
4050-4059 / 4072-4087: -0.2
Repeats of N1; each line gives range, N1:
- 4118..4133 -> -0.6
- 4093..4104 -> -3.5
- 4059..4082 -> 1.0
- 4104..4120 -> 1.6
